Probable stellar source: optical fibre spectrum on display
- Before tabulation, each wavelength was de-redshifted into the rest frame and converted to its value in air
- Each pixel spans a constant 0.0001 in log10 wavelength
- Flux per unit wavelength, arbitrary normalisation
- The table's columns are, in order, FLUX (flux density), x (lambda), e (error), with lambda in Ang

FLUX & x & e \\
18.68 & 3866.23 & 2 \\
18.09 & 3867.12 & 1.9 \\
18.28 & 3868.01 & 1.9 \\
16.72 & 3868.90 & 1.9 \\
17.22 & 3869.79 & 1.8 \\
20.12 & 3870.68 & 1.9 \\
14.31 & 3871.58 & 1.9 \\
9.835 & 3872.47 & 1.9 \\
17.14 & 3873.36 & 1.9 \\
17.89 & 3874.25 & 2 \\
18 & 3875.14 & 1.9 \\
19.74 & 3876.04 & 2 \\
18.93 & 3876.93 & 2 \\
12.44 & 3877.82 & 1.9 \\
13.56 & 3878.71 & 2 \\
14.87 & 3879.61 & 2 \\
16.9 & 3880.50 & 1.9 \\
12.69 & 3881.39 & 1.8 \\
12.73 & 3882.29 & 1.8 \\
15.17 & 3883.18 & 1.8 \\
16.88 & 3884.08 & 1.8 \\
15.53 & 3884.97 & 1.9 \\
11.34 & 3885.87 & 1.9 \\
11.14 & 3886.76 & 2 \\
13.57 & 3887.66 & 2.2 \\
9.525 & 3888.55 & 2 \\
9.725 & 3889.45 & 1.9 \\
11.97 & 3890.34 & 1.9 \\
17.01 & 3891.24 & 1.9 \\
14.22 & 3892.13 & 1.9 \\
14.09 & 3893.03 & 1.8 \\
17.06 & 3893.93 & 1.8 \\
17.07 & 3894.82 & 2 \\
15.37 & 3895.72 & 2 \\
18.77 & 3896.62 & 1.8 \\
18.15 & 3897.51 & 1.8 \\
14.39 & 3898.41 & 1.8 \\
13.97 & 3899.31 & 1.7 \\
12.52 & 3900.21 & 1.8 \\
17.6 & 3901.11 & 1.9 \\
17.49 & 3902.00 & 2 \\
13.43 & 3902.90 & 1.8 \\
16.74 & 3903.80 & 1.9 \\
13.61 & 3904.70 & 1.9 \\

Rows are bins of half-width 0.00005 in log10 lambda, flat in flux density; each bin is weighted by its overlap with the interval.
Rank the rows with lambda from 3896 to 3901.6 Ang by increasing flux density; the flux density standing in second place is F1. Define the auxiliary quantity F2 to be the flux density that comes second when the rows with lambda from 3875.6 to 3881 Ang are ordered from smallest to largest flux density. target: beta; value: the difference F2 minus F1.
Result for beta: -0.4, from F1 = 13.97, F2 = 13.56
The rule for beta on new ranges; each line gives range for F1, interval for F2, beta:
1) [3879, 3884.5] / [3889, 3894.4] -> -0.8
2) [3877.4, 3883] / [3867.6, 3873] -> 1.6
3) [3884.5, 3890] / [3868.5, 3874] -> 4.6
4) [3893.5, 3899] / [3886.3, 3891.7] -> -5.6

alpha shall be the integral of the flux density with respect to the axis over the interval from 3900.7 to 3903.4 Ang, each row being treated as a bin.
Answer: 43.7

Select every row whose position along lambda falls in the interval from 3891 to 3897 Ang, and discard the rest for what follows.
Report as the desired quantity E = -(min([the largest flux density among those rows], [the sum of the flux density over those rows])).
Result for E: -18.8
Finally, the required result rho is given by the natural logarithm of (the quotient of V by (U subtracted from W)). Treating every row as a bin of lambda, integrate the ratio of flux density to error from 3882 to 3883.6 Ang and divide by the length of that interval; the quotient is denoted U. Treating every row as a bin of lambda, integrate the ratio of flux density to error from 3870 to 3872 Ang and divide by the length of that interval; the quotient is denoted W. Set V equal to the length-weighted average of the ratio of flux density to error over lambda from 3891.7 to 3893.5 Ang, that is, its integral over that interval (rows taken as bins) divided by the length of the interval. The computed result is 1.8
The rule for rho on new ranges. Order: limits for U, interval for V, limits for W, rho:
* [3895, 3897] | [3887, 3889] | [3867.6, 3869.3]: 2.9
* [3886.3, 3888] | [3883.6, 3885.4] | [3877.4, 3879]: 2.4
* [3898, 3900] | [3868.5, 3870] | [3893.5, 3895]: 2.1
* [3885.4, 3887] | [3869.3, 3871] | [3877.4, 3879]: 2.5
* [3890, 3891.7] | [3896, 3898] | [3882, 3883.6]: 4.5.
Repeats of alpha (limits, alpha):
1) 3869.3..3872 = 46.4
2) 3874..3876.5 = 46.4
